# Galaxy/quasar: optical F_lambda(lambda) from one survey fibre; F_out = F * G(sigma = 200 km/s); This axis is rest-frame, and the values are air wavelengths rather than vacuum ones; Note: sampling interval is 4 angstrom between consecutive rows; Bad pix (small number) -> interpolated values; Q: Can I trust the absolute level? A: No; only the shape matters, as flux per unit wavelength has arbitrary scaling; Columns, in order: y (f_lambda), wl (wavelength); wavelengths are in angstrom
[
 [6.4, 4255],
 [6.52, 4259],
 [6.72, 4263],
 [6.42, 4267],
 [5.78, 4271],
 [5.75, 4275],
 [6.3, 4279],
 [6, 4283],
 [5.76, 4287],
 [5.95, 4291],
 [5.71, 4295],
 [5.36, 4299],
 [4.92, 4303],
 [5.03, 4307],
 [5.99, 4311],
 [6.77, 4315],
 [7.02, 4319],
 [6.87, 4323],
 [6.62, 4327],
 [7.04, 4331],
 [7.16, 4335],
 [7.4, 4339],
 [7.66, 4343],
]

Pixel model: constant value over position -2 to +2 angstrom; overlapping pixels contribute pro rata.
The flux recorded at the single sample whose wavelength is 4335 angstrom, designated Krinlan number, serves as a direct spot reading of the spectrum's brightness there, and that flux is 7.16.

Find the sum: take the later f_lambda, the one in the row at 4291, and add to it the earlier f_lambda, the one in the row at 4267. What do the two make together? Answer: 12.4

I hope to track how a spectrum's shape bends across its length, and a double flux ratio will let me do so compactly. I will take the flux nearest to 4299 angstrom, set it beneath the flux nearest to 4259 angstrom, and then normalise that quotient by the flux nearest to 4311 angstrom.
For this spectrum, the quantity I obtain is 0.203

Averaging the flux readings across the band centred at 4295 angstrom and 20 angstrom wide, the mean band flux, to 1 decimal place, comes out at 5.5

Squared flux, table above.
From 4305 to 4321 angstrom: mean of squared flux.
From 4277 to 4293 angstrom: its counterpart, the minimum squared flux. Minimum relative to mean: 0.85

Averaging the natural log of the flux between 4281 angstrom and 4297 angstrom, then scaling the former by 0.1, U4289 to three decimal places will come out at 0.177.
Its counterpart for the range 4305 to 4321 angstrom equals 0.182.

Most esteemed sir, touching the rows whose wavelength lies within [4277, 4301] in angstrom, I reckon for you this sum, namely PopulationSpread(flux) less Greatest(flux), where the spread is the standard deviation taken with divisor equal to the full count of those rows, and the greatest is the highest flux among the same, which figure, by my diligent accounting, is -6.0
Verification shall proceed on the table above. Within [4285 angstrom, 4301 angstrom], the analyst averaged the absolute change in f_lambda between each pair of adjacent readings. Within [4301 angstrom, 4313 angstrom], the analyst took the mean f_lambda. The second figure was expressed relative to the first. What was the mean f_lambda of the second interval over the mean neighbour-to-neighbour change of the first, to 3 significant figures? 20.4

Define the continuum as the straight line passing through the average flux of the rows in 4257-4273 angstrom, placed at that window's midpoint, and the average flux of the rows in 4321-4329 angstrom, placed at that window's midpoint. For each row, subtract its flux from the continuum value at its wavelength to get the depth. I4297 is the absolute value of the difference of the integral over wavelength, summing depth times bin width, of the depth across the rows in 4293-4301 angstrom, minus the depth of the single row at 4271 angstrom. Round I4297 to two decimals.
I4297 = 7.62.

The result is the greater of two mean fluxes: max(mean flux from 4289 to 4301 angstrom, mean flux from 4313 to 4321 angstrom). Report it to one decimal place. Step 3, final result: 6.9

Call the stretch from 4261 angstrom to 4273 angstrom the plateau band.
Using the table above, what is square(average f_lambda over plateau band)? 40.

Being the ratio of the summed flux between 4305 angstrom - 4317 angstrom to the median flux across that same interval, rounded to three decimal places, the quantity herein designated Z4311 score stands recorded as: 2.970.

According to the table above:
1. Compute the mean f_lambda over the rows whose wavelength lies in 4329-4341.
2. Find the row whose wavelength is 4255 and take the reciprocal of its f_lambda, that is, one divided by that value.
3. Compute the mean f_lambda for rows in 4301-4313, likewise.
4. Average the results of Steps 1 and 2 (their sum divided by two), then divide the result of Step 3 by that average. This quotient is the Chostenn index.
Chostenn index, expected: 1.44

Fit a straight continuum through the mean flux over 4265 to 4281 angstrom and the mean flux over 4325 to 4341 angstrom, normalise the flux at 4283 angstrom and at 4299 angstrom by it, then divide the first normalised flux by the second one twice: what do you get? 1.41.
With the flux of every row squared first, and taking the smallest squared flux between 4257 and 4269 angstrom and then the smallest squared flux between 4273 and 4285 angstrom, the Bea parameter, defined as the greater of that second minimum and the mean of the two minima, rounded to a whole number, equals 37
